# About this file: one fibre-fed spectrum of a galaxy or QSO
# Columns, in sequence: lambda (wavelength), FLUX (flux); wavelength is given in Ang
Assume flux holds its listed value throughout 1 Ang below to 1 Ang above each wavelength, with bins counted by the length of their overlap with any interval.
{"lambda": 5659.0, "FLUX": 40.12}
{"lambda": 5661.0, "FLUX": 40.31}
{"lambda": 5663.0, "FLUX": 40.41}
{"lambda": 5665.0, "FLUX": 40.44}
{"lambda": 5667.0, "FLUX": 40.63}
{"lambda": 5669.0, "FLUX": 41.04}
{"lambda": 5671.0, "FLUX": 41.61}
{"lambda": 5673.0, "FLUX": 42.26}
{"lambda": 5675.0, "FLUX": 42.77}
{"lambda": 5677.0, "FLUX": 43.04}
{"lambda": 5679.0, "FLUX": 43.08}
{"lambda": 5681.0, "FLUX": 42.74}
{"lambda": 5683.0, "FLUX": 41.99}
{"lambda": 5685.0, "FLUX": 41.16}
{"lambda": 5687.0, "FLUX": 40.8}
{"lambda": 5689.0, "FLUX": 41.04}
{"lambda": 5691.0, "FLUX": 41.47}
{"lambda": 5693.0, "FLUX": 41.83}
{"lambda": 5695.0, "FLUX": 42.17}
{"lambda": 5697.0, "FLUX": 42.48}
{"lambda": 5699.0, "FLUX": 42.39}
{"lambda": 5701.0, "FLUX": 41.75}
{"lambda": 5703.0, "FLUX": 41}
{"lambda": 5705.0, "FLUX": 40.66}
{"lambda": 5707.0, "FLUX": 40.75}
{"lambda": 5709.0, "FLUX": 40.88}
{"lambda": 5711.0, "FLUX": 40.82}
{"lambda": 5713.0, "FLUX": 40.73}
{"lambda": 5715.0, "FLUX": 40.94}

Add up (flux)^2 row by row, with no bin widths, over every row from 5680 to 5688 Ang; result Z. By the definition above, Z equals 6949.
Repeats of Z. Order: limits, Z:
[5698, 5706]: 6874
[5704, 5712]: 6651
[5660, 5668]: 6544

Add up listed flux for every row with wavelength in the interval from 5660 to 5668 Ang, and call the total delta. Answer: 161.8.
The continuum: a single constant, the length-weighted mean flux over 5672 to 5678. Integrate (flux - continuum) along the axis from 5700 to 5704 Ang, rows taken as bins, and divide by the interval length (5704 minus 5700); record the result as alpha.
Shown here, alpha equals -1.3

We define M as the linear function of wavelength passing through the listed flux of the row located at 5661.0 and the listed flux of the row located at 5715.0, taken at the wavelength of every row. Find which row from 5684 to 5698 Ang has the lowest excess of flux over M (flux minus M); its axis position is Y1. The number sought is 5687.0 Ang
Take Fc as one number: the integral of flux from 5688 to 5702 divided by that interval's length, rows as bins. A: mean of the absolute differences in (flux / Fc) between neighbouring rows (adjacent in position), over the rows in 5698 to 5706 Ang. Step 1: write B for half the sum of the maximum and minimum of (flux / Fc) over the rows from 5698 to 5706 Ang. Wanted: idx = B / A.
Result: 72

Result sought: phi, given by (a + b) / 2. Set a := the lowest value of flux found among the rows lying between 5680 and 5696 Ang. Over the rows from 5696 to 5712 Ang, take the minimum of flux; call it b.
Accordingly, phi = 40.7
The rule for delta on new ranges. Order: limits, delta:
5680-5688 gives 166.7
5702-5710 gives 163.3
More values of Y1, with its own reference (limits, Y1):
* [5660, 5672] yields 5661.0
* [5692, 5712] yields 5705.0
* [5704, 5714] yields 5713.0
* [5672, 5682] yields 5673.0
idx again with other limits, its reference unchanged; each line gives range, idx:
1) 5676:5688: 90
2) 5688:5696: 110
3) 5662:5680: 125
